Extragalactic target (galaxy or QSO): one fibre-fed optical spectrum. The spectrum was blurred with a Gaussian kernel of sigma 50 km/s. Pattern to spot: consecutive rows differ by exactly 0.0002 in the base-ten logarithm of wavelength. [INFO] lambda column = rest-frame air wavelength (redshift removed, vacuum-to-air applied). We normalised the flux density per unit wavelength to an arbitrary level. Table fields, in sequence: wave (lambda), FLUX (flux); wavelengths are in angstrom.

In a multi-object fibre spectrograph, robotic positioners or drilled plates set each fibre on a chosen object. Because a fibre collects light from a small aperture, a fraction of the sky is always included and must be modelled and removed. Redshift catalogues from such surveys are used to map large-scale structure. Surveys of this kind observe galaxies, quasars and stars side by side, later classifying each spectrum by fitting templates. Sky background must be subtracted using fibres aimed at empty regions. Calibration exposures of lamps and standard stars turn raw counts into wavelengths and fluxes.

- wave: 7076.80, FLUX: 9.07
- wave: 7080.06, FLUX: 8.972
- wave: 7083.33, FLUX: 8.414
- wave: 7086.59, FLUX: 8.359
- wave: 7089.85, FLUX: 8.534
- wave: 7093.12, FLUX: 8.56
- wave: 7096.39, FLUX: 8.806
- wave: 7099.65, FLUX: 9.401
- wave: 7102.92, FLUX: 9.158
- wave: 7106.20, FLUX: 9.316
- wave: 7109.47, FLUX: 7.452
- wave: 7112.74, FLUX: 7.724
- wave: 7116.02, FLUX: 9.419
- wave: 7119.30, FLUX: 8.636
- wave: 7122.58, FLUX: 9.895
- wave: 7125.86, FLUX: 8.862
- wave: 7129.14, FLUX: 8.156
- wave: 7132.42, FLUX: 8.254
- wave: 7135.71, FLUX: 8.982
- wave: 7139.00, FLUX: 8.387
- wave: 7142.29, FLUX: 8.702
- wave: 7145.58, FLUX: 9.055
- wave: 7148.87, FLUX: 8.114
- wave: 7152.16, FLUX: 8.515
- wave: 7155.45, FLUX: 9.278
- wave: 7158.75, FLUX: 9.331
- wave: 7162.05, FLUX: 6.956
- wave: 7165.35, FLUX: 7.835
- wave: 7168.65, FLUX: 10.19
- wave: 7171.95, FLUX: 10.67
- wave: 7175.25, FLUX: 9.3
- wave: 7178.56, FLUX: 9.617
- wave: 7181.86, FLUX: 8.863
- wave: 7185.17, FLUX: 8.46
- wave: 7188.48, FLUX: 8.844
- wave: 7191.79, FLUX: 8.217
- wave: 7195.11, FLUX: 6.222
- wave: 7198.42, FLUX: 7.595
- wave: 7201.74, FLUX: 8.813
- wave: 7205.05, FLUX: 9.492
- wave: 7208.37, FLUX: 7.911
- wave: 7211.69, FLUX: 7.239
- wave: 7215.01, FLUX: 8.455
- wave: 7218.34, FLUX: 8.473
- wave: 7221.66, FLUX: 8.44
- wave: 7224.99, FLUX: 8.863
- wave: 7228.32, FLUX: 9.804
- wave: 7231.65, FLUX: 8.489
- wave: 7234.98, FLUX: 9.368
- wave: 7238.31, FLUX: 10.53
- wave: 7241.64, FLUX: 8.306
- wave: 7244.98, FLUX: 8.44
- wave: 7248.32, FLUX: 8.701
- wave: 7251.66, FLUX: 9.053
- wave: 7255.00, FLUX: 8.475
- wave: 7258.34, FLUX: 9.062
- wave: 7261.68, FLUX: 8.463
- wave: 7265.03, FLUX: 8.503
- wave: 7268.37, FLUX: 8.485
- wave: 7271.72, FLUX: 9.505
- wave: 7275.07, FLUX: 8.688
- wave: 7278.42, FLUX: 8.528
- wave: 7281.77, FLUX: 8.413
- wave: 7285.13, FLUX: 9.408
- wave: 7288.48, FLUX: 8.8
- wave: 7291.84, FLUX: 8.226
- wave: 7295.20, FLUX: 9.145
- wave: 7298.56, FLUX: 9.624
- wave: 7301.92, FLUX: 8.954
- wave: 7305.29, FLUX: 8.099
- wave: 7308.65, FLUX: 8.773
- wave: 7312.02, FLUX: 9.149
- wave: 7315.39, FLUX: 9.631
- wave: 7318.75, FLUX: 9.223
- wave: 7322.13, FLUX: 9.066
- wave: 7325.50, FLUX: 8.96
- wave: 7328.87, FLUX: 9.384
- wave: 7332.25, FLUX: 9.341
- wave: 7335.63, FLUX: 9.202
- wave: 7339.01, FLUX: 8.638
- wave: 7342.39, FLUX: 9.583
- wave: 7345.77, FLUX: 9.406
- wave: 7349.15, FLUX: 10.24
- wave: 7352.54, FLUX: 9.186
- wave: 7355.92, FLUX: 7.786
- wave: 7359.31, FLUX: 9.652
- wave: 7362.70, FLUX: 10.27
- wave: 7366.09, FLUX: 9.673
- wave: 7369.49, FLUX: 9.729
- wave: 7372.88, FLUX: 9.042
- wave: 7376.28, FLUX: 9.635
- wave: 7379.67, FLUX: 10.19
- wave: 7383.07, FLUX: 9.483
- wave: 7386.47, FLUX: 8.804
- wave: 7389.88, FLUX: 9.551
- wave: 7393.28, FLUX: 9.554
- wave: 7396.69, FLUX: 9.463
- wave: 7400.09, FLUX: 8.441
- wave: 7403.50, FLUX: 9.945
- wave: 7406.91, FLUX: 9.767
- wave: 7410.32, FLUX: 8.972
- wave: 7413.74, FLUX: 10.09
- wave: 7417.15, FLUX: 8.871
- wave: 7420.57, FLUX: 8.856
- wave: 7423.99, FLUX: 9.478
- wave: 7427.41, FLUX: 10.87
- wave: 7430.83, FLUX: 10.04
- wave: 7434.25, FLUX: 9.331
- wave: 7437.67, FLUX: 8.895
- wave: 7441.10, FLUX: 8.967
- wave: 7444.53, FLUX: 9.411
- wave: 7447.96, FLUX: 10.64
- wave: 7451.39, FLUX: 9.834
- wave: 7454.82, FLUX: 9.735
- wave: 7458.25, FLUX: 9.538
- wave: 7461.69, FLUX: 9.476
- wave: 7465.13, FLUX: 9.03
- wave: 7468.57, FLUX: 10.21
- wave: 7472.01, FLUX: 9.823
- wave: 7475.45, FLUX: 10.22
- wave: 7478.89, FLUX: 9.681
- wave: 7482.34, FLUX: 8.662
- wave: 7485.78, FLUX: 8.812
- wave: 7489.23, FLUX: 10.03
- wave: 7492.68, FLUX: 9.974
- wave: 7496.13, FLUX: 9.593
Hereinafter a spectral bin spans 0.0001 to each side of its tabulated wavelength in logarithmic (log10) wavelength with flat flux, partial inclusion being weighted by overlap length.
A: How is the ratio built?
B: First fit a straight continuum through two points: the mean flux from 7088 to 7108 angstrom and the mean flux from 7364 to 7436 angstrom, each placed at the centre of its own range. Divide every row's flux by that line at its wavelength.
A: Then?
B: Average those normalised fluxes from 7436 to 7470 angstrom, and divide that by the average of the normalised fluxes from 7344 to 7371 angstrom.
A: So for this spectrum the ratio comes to 0.99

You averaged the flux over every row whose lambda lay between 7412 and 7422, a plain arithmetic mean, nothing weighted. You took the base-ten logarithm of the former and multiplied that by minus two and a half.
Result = -2.42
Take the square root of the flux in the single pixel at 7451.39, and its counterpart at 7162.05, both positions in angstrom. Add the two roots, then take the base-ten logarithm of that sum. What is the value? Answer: 0.761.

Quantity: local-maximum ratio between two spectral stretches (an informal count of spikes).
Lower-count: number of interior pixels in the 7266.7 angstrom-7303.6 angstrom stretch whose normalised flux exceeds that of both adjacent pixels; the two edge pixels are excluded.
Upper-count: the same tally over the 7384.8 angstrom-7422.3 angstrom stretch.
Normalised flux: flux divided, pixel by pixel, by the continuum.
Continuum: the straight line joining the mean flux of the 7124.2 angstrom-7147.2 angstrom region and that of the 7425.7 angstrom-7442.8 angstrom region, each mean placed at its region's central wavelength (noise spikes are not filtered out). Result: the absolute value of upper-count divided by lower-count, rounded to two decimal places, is 1.00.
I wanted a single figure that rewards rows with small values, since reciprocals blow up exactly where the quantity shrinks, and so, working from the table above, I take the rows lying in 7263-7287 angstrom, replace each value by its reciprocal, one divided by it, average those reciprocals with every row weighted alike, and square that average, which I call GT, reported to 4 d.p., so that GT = 0.0130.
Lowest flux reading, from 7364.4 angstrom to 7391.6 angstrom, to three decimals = 8.804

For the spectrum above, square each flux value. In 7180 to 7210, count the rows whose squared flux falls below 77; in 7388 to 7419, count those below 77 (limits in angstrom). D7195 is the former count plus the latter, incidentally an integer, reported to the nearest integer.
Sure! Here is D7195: 6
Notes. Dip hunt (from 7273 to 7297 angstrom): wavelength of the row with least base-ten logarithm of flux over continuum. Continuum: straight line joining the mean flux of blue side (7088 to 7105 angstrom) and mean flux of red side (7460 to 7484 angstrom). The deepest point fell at 7291.84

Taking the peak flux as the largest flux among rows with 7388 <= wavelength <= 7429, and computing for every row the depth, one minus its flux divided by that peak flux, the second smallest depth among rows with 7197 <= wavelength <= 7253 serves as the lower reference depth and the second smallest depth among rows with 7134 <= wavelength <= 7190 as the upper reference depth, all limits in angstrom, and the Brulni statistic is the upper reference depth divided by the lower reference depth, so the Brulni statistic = 0.6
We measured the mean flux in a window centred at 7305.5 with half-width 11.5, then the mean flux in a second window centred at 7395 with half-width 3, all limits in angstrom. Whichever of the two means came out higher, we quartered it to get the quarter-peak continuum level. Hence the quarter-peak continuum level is 2.38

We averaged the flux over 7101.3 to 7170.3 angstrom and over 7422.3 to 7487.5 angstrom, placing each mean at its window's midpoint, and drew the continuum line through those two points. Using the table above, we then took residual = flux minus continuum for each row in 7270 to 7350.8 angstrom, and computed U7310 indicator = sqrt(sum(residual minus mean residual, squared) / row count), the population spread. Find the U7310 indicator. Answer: 0.46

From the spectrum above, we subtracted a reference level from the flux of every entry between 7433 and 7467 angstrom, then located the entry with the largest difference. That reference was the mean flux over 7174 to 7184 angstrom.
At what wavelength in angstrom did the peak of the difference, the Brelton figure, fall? 7447.96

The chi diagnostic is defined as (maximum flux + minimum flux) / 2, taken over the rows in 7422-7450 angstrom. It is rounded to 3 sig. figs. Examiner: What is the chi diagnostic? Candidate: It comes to 9.88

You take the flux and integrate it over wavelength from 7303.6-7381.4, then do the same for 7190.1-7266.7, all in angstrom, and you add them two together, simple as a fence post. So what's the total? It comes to 1379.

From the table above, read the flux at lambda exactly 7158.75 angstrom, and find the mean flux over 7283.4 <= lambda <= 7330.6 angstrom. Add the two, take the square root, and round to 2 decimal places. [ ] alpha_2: 4.29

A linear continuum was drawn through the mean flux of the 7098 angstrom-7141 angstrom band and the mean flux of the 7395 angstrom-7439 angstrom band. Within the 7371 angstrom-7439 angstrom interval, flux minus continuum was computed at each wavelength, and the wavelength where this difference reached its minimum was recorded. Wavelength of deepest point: 7400.09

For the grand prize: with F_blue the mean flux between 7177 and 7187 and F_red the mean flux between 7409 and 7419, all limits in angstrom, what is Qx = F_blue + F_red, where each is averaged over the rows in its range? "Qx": 18.3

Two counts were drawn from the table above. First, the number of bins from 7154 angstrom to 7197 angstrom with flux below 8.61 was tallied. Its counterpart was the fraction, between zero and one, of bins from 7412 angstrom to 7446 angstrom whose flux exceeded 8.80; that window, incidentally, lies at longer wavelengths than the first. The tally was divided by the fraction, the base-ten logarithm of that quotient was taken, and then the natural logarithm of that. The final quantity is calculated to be -0.36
